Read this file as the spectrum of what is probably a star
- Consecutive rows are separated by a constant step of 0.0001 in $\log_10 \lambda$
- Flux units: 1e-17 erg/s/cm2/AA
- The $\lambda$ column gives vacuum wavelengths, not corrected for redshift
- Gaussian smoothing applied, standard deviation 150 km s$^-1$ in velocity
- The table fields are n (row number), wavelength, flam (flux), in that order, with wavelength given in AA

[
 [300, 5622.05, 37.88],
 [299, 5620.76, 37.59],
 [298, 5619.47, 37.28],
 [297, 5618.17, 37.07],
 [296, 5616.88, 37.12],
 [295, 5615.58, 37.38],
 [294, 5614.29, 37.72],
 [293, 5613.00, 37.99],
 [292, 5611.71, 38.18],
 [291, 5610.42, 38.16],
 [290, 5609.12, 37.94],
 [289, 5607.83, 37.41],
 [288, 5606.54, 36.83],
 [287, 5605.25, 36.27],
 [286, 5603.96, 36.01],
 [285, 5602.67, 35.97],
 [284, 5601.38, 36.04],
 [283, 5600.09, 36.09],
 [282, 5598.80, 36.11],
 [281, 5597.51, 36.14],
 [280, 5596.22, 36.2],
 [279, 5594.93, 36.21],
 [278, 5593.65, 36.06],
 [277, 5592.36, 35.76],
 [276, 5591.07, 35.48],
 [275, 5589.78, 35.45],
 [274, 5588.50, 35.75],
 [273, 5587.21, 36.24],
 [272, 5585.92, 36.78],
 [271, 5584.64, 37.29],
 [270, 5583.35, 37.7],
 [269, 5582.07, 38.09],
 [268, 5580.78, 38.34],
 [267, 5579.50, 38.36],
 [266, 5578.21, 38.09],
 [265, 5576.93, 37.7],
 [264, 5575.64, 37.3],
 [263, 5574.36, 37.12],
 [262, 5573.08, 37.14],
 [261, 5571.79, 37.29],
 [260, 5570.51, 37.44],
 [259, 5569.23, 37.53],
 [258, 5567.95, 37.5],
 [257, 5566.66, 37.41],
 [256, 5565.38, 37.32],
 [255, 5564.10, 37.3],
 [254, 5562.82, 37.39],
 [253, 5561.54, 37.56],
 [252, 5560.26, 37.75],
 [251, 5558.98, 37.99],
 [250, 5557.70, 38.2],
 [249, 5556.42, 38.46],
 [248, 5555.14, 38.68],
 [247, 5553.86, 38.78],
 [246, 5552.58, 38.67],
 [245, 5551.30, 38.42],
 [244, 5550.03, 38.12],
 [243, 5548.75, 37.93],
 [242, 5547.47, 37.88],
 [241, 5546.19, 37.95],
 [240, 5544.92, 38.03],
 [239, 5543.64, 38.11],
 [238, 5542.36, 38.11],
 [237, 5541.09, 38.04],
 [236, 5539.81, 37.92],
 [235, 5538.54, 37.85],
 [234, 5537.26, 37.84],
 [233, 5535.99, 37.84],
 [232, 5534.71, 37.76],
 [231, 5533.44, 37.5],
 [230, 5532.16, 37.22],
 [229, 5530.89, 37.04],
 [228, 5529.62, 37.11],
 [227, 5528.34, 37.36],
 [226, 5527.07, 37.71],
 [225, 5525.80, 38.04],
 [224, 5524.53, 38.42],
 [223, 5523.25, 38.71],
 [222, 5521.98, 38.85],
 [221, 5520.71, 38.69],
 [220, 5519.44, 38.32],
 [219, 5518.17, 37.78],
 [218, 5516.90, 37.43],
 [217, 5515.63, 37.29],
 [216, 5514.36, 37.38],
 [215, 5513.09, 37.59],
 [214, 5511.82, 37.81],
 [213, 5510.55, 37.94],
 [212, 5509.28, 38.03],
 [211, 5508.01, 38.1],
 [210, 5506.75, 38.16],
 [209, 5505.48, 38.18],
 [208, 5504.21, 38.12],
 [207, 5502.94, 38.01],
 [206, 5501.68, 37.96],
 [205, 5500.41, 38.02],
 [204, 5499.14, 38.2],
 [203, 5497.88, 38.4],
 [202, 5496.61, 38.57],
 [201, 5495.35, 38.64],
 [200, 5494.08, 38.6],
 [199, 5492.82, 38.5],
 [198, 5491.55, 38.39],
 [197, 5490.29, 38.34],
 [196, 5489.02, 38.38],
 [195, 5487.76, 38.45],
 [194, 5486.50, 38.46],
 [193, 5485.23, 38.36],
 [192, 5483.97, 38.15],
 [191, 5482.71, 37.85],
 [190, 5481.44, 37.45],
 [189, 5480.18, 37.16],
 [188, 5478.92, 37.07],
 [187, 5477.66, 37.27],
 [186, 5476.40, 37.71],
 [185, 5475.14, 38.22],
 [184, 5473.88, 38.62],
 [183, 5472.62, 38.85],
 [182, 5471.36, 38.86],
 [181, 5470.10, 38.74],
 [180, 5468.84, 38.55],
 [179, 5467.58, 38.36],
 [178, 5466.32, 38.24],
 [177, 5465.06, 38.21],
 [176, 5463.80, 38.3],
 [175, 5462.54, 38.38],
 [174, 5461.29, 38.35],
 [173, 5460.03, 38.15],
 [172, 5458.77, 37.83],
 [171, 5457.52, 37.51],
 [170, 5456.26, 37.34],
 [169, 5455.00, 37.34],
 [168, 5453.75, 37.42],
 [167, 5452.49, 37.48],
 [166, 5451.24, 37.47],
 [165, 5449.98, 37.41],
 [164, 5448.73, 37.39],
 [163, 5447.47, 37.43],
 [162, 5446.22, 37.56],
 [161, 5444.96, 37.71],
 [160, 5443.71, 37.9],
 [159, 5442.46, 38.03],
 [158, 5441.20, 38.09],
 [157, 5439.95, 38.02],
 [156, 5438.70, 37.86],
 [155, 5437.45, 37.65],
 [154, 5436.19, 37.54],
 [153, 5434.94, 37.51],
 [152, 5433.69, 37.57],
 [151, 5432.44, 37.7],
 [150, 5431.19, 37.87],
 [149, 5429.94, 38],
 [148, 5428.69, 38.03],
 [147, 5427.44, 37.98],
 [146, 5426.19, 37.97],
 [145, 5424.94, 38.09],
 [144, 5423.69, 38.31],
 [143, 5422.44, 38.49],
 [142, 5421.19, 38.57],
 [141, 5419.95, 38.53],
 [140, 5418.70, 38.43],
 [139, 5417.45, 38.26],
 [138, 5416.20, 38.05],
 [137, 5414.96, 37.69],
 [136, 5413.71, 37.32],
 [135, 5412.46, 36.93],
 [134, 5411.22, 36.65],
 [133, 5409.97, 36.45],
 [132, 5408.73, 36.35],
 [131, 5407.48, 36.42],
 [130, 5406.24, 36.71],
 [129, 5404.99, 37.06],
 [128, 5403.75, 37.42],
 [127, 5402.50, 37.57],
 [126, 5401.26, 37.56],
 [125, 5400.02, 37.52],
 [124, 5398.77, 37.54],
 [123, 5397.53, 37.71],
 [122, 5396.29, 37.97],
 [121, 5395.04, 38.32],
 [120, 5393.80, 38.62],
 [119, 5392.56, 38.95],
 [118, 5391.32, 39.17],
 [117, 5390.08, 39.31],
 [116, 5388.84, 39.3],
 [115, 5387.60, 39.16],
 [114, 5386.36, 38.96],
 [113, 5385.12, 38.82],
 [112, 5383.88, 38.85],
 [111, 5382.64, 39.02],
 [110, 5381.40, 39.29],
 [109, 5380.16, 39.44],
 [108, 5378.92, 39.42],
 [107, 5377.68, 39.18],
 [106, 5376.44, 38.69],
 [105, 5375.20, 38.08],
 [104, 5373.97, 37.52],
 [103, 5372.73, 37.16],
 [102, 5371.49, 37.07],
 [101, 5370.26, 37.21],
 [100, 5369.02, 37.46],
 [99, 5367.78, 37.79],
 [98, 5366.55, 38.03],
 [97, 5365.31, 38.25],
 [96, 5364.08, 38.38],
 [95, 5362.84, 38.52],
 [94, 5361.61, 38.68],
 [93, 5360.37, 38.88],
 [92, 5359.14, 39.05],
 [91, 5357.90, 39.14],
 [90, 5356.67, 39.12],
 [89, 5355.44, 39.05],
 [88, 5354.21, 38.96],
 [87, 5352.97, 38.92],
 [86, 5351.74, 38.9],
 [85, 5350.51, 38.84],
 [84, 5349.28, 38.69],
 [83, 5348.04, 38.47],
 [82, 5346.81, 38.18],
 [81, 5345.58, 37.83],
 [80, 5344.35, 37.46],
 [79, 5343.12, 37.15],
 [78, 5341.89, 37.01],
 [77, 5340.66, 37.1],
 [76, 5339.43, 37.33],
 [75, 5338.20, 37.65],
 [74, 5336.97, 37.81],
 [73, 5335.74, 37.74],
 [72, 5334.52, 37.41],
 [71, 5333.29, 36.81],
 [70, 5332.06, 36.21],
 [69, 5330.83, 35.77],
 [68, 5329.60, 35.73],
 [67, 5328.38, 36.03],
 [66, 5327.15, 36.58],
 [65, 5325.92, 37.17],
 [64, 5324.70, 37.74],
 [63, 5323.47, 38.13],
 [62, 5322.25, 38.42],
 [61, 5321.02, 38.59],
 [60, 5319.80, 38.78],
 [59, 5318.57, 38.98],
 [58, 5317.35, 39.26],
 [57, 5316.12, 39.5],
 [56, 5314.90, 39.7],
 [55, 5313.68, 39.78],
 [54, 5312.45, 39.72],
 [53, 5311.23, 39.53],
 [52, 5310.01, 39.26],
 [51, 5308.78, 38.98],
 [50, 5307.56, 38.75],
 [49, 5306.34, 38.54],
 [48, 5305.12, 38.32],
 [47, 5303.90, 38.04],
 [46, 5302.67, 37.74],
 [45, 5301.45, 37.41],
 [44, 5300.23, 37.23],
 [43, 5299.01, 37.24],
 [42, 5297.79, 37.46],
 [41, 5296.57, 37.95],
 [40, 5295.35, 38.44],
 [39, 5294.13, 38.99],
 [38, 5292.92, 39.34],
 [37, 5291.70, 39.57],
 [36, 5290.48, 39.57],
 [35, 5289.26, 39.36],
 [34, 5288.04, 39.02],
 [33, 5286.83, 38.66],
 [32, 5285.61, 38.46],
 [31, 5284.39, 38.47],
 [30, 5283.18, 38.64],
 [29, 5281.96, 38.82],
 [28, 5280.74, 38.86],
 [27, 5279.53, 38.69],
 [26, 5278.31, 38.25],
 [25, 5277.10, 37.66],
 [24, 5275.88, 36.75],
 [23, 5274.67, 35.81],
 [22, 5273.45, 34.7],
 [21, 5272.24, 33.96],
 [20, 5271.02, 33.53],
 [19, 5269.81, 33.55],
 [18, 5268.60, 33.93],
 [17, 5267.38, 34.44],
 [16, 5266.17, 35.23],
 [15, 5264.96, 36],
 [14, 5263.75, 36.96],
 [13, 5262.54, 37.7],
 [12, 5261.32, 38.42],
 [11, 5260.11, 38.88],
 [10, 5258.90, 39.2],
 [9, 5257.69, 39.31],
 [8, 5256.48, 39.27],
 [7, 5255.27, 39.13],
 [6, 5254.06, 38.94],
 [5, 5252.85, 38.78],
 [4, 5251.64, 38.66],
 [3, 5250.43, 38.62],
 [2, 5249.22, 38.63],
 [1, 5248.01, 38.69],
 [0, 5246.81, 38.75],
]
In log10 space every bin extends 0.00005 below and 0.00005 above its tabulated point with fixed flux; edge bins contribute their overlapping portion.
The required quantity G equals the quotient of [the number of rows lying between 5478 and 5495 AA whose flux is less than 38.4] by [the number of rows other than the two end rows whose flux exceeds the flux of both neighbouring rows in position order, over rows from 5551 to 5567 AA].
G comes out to 9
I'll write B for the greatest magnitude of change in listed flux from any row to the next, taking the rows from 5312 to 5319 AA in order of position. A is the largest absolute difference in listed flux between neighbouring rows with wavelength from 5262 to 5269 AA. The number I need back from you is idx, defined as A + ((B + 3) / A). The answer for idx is 4.4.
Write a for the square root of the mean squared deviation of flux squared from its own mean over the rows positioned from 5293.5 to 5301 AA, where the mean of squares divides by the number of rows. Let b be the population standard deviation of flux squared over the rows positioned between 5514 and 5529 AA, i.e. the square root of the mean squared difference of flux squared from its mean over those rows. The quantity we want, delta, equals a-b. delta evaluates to 7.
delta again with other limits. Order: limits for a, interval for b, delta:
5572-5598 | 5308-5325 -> 23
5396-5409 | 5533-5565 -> 10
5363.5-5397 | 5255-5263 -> 15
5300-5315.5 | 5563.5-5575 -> 56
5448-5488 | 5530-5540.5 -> 17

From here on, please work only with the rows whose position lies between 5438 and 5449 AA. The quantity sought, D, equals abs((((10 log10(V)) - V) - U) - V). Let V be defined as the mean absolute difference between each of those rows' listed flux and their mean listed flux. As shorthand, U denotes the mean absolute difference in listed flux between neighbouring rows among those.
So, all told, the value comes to 7.0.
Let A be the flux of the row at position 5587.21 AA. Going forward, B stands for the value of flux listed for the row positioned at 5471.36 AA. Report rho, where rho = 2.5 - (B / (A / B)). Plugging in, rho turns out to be -39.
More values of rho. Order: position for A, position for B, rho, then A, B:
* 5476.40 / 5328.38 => -32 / 37.71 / 36.03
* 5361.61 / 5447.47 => -34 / 38.68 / 37.43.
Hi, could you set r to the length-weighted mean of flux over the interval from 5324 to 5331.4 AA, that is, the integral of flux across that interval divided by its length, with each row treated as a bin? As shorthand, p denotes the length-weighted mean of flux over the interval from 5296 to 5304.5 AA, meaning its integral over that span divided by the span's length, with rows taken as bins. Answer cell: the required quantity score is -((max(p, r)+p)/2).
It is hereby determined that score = -37.5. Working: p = 37.5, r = 36.5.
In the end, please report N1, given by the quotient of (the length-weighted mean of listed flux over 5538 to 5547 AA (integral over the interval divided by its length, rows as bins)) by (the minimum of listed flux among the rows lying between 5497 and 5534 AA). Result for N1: 1.03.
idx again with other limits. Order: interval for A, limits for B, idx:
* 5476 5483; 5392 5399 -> 8.1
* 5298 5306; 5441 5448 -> 10.0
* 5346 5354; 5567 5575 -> 11.2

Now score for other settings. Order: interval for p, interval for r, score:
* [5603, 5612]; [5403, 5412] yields -37.2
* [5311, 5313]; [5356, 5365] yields -39.7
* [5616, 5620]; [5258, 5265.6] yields -37.5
